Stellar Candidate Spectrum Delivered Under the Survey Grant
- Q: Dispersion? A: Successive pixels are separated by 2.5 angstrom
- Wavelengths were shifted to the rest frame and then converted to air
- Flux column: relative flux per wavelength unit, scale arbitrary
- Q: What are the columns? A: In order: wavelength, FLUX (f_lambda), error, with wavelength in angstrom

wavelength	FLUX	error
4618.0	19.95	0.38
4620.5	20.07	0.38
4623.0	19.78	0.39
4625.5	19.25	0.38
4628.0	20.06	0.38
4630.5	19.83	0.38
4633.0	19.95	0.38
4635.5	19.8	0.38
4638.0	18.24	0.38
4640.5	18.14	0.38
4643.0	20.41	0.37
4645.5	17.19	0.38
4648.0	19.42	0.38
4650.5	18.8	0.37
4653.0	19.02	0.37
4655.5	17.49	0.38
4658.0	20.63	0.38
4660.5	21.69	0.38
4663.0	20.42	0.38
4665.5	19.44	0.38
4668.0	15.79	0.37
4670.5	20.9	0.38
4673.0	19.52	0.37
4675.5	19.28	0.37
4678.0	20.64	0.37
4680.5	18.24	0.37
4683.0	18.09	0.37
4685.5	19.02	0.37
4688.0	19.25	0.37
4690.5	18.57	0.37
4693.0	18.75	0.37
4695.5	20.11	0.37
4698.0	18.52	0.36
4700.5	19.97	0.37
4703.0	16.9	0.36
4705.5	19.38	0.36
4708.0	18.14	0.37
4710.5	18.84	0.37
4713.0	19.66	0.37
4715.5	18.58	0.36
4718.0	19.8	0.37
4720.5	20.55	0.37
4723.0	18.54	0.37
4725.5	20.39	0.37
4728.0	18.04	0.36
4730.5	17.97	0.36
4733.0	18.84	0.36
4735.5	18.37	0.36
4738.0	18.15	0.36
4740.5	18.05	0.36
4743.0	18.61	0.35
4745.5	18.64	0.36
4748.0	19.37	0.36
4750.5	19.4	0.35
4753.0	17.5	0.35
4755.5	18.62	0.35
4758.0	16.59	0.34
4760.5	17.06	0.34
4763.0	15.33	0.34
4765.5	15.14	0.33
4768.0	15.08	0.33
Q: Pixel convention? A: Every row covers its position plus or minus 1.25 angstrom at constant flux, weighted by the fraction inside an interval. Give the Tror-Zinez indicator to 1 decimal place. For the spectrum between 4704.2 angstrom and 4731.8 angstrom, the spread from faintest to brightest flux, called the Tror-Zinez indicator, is 2.6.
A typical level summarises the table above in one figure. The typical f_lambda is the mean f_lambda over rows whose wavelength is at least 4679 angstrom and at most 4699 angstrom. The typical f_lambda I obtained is 18.8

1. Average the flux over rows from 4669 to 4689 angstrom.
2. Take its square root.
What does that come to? 4.40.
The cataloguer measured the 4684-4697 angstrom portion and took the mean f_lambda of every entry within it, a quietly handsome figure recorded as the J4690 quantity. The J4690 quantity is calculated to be 19.1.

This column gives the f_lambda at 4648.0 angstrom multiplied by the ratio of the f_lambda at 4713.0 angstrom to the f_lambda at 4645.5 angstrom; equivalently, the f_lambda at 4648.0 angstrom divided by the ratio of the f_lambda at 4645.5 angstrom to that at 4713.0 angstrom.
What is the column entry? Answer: 22.2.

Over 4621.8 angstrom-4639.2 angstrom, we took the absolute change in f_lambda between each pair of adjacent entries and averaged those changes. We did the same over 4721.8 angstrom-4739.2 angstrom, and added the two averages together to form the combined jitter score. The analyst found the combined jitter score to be 1.5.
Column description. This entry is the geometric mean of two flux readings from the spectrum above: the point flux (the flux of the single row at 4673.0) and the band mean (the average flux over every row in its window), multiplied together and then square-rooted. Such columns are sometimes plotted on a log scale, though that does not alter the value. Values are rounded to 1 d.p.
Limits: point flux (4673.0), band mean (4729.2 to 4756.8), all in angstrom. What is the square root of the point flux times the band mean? 19.0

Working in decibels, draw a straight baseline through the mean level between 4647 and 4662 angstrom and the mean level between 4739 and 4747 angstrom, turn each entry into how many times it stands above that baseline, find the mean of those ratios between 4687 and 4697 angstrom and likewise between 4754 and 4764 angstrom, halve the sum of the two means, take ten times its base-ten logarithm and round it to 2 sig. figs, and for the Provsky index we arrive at -0.15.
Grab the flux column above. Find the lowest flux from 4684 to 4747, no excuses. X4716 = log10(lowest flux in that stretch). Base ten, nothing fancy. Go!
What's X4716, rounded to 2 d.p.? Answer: 1.23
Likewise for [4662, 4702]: 1.20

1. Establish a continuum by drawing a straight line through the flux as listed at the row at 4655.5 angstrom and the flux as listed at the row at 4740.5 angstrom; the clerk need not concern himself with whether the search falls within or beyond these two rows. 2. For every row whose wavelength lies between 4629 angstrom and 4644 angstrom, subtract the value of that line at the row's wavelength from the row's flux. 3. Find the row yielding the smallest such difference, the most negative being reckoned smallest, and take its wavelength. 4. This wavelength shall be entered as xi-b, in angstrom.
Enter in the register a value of 4640.5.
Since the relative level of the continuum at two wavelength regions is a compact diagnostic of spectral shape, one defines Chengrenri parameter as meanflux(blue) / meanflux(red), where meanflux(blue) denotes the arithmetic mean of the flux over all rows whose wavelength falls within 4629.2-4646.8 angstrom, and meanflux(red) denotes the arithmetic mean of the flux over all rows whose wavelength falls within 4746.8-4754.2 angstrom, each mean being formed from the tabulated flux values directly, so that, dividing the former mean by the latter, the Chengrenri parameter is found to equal 1.02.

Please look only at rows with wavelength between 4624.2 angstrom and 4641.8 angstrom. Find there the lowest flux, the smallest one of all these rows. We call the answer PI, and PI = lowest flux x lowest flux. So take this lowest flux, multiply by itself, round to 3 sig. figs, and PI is 329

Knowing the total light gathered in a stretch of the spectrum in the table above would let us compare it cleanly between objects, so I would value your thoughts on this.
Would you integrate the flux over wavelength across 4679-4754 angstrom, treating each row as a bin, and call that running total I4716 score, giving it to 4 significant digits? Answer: 1411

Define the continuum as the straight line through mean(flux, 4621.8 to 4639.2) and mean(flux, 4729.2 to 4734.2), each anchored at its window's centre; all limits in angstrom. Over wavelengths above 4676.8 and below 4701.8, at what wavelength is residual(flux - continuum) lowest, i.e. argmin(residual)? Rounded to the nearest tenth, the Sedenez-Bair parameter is 4683.0 angstrom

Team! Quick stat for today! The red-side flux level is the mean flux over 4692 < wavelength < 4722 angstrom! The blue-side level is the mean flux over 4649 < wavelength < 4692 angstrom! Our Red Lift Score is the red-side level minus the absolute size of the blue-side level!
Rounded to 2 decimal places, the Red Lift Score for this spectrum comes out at -0.12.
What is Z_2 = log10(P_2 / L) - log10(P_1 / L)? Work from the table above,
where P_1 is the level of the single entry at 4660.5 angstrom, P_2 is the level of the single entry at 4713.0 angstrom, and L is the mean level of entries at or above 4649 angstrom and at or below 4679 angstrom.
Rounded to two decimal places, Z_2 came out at -0.04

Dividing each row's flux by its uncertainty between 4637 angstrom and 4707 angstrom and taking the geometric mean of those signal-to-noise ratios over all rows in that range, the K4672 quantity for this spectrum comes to 51.1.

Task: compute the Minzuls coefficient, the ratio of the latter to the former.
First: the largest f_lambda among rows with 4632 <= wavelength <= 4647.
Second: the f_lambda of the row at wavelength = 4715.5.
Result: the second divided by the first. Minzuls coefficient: 0.91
